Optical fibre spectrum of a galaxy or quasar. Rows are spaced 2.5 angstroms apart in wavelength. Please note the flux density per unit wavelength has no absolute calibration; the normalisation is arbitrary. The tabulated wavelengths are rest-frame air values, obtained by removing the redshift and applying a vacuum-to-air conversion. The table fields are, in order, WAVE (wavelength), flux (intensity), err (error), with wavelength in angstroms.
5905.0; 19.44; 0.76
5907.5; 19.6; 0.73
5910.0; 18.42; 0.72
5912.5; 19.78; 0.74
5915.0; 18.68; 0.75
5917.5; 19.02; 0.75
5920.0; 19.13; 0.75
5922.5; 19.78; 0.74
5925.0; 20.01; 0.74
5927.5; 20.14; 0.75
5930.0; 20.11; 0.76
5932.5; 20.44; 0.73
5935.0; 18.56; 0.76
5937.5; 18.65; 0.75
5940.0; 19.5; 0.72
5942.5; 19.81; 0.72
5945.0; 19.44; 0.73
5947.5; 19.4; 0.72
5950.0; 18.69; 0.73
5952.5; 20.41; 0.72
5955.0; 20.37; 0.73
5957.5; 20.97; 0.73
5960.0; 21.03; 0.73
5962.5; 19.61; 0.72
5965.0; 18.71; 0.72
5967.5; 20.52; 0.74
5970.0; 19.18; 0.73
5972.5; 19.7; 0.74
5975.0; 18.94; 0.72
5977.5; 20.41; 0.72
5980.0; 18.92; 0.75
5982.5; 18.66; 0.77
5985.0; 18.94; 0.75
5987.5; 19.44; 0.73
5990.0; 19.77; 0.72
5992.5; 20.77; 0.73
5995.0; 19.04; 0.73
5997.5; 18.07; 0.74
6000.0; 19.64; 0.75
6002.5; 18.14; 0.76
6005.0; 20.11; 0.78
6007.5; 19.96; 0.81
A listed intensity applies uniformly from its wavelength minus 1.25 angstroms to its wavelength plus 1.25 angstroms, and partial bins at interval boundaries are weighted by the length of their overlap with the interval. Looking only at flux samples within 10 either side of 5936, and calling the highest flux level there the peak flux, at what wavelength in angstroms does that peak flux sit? 5932.5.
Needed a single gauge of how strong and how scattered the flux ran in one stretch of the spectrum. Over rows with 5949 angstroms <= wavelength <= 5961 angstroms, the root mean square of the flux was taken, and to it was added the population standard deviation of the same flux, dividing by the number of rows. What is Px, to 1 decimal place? 21.2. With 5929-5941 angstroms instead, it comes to 20.2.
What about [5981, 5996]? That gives 20.1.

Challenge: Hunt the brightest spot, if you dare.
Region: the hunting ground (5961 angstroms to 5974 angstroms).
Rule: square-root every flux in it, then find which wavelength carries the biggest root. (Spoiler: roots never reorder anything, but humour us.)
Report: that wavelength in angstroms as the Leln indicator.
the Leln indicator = 5967.5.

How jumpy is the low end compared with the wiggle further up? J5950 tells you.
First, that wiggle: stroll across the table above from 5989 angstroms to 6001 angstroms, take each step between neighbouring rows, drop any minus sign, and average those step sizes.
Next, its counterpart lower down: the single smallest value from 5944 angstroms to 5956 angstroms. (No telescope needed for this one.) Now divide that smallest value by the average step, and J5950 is 14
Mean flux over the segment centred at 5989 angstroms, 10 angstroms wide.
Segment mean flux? 19.7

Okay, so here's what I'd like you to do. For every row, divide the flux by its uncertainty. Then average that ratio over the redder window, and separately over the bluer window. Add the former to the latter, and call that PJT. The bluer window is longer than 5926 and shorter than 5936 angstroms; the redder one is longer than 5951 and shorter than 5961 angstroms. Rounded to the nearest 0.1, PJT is 54.9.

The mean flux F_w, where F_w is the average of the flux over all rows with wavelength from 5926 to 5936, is 19.8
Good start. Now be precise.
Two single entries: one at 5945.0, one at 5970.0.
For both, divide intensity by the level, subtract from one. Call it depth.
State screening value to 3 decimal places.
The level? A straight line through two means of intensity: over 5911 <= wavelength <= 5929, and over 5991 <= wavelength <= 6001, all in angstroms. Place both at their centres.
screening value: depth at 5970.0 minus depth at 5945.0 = 0.011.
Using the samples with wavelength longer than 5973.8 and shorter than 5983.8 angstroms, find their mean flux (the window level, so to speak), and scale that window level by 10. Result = 192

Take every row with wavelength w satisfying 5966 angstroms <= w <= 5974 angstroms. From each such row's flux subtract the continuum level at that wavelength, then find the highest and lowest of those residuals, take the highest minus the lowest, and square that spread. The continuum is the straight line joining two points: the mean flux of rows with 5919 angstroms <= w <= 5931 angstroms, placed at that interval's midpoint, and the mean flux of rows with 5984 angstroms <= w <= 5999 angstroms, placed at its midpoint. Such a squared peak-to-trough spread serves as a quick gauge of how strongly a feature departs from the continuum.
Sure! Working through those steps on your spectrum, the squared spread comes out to 1.7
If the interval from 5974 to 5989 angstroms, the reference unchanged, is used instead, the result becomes 2.9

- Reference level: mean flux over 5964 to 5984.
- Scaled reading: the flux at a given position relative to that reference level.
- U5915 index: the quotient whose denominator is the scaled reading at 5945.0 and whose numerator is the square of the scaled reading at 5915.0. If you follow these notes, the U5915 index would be 0.93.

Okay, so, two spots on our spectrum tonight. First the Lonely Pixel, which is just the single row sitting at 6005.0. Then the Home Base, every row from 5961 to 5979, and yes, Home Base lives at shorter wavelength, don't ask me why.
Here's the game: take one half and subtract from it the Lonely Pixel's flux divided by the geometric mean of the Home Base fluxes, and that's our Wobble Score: -0.53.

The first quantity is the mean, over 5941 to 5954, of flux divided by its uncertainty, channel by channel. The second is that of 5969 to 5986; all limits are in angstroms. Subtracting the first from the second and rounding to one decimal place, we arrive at -1.0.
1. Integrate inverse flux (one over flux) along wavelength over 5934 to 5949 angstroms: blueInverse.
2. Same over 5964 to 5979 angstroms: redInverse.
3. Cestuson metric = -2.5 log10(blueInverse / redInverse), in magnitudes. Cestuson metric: -0.019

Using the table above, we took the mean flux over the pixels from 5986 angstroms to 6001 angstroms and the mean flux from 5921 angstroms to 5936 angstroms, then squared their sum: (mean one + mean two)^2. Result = 1544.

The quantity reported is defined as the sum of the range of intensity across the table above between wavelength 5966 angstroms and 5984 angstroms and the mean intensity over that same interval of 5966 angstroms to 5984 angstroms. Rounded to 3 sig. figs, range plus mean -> 21.3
